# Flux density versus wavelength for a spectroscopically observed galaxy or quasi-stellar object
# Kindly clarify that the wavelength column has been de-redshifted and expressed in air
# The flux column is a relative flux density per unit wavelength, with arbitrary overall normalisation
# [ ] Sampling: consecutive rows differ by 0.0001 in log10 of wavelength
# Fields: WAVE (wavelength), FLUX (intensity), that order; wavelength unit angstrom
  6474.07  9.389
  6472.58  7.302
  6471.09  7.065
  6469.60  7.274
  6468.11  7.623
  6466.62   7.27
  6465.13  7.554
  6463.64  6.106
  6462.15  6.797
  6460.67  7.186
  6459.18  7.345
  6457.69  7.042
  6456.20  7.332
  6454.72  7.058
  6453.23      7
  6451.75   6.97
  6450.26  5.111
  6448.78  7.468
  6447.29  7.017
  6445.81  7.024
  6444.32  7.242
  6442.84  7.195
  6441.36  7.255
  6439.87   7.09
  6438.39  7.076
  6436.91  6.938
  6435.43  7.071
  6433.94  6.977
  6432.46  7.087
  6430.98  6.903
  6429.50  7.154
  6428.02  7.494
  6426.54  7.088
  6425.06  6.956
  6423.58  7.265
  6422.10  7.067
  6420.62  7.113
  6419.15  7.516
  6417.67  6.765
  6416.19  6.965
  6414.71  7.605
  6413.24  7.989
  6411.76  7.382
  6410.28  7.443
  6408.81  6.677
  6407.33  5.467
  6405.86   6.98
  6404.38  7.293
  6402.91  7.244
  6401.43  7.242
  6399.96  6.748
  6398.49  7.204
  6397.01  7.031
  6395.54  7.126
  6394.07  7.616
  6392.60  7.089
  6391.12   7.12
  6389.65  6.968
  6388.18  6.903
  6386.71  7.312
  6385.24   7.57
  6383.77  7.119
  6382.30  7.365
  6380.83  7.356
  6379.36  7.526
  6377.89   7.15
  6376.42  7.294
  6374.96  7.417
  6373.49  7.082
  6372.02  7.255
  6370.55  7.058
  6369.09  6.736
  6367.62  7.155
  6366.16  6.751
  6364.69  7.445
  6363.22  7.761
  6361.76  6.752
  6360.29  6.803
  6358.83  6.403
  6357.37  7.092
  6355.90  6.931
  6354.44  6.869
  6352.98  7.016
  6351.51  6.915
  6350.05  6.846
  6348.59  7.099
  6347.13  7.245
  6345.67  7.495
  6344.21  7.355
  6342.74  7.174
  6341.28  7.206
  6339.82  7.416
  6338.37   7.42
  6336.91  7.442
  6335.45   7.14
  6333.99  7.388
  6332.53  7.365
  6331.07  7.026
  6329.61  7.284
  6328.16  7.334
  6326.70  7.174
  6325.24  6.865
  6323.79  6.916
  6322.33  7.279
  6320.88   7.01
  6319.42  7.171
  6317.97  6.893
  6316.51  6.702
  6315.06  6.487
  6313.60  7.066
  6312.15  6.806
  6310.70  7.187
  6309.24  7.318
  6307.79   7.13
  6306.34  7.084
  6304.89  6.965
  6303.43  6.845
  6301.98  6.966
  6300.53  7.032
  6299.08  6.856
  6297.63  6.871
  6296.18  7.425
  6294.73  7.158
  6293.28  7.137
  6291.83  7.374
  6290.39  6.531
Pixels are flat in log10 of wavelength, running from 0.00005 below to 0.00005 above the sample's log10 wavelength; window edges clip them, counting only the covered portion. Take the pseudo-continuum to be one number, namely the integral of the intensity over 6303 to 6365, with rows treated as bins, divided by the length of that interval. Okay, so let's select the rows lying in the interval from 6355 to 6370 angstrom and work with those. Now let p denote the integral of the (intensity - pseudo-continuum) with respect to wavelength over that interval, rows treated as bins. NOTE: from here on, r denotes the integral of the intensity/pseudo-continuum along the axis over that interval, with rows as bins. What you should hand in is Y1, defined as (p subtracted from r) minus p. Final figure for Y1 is 18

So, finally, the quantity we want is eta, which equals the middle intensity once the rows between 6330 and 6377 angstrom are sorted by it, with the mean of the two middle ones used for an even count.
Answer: 7.15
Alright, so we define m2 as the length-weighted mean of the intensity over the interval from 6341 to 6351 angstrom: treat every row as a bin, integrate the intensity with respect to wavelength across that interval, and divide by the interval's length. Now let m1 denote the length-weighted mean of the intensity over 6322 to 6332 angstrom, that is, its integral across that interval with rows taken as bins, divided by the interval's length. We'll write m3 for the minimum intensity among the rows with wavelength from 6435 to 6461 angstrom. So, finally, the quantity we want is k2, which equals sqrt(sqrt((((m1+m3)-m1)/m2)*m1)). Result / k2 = 1.50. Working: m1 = 7.12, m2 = 7.20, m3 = 5.111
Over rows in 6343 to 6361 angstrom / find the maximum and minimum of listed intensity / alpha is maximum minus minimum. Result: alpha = 1.1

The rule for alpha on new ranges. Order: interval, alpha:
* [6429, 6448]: 0.4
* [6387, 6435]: 2.5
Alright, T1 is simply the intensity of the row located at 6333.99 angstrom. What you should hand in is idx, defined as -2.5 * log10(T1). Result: -2.17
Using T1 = 7.388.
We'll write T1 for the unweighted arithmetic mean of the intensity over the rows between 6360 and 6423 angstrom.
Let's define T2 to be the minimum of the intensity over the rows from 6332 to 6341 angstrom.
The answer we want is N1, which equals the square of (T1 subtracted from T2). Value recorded 0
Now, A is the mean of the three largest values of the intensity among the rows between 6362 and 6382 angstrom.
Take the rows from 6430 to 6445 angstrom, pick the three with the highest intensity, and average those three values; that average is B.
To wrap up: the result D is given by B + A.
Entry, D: 14.8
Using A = 7.58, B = 7.23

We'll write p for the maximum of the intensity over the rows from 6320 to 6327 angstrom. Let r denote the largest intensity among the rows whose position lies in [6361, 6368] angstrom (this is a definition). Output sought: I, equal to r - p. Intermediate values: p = 7.279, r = 7.761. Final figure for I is 0.5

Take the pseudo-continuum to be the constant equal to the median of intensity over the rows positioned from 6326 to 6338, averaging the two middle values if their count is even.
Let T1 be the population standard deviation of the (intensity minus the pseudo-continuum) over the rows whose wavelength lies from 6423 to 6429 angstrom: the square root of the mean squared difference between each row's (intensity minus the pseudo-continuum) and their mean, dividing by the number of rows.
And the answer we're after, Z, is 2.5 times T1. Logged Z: 0.50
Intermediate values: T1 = 0.202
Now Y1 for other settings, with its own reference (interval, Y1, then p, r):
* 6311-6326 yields 20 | -2.5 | 14.65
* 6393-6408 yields 18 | -1.4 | 14.82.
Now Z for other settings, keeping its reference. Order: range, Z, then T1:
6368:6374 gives 0.47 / 0.187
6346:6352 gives 0.39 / 0.157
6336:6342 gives 0.24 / 0.096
